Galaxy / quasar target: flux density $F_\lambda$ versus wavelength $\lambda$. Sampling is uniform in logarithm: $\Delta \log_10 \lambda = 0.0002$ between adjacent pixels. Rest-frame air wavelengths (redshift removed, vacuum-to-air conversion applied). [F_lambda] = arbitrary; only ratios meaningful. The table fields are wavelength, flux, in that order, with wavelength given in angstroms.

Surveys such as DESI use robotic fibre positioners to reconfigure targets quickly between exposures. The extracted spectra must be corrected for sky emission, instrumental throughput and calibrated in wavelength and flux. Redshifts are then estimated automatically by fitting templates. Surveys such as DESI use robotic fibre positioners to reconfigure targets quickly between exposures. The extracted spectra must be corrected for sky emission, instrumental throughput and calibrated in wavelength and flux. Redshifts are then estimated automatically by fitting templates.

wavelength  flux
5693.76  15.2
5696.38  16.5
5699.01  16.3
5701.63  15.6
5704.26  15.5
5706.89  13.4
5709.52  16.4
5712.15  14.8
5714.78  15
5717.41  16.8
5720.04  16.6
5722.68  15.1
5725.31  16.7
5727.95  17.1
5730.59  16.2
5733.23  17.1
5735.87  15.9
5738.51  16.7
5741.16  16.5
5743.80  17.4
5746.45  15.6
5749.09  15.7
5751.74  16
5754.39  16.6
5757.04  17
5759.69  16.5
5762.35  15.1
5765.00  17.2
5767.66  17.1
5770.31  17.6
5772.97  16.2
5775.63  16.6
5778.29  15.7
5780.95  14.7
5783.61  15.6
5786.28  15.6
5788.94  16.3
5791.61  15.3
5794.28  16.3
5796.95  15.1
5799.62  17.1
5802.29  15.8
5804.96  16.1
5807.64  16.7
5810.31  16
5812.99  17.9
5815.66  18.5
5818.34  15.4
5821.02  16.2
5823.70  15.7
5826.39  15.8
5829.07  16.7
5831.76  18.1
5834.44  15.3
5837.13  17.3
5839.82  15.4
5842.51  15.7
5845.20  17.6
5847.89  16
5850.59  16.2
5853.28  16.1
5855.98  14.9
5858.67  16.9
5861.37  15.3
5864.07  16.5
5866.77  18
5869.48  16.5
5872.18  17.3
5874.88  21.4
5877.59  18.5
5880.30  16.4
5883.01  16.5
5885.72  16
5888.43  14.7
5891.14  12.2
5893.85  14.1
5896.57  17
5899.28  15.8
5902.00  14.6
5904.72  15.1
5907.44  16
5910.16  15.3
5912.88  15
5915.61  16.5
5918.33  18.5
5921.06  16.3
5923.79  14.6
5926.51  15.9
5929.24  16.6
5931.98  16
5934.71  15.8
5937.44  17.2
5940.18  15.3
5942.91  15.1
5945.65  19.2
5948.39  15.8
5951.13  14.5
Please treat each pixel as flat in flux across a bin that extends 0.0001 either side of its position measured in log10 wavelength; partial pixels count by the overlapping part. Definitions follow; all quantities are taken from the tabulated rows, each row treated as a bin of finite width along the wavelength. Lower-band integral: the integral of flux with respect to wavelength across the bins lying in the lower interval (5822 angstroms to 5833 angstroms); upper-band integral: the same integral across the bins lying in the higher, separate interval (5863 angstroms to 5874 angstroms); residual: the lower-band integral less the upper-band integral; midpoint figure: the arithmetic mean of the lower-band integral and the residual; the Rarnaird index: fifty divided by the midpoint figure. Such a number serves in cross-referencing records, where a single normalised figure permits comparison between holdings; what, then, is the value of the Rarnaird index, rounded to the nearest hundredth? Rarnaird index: 0.58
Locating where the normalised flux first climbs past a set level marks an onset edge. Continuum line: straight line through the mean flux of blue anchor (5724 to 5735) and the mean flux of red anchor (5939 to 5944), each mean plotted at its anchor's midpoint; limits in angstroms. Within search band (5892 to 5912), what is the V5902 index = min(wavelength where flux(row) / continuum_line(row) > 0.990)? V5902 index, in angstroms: 5896.57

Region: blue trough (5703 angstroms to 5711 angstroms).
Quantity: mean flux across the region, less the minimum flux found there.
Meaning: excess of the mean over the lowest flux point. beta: 1.7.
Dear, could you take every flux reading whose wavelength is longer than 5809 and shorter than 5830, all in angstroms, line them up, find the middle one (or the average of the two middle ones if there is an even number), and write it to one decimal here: 16.1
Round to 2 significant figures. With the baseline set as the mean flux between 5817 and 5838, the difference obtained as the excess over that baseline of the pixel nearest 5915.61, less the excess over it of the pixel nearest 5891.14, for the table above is 4.3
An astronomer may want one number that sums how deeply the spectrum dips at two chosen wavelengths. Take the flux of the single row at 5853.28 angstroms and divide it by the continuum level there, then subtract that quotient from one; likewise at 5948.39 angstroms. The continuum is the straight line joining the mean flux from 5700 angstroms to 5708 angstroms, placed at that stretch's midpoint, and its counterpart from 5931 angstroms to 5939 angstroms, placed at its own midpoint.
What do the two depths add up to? 0.02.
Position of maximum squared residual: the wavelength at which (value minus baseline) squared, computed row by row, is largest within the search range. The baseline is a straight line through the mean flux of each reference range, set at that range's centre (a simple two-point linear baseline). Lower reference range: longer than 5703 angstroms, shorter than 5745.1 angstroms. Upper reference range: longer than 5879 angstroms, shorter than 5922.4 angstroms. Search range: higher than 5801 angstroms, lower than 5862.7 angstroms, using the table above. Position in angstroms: 5815.66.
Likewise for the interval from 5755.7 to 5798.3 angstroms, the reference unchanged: 5770.31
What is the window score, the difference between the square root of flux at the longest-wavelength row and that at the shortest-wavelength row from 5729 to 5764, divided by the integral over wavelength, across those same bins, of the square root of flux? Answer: -0.0010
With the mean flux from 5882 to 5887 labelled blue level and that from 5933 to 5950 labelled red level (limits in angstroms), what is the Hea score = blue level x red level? 266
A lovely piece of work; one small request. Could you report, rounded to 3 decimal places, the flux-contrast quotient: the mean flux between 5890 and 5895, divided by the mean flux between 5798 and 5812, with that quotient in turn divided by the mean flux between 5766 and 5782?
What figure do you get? 0.049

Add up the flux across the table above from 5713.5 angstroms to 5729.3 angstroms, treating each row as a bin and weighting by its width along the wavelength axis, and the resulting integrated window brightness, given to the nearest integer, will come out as 256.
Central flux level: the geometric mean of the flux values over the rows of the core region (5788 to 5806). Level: 16.0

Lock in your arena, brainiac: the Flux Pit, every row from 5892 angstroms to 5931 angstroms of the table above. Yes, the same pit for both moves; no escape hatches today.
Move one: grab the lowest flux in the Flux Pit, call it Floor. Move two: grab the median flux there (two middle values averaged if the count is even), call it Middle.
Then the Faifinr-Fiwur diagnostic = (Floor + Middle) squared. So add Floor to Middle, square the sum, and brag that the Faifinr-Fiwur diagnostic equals 897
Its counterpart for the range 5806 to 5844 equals 986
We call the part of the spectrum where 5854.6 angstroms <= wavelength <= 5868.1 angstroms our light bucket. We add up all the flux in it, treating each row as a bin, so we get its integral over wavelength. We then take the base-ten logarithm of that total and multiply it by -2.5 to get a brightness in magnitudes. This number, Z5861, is -5.86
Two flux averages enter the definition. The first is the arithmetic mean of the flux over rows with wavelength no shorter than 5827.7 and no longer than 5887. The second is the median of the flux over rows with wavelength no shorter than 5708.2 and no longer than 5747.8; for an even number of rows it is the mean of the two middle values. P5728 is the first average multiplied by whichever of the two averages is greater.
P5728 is 281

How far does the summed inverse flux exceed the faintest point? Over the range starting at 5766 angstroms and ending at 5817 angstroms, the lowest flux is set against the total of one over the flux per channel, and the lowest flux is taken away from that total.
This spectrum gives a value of -13.5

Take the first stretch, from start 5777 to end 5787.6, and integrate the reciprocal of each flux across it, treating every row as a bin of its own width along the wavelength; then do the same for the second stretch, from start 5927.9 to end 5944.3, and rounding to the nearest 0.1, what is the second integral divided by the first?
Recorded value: 1.5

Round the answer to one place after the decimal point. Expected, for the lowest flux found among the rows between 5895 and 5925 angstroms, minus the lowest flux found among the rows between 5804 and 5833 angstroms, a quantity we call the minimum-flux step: -0.8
